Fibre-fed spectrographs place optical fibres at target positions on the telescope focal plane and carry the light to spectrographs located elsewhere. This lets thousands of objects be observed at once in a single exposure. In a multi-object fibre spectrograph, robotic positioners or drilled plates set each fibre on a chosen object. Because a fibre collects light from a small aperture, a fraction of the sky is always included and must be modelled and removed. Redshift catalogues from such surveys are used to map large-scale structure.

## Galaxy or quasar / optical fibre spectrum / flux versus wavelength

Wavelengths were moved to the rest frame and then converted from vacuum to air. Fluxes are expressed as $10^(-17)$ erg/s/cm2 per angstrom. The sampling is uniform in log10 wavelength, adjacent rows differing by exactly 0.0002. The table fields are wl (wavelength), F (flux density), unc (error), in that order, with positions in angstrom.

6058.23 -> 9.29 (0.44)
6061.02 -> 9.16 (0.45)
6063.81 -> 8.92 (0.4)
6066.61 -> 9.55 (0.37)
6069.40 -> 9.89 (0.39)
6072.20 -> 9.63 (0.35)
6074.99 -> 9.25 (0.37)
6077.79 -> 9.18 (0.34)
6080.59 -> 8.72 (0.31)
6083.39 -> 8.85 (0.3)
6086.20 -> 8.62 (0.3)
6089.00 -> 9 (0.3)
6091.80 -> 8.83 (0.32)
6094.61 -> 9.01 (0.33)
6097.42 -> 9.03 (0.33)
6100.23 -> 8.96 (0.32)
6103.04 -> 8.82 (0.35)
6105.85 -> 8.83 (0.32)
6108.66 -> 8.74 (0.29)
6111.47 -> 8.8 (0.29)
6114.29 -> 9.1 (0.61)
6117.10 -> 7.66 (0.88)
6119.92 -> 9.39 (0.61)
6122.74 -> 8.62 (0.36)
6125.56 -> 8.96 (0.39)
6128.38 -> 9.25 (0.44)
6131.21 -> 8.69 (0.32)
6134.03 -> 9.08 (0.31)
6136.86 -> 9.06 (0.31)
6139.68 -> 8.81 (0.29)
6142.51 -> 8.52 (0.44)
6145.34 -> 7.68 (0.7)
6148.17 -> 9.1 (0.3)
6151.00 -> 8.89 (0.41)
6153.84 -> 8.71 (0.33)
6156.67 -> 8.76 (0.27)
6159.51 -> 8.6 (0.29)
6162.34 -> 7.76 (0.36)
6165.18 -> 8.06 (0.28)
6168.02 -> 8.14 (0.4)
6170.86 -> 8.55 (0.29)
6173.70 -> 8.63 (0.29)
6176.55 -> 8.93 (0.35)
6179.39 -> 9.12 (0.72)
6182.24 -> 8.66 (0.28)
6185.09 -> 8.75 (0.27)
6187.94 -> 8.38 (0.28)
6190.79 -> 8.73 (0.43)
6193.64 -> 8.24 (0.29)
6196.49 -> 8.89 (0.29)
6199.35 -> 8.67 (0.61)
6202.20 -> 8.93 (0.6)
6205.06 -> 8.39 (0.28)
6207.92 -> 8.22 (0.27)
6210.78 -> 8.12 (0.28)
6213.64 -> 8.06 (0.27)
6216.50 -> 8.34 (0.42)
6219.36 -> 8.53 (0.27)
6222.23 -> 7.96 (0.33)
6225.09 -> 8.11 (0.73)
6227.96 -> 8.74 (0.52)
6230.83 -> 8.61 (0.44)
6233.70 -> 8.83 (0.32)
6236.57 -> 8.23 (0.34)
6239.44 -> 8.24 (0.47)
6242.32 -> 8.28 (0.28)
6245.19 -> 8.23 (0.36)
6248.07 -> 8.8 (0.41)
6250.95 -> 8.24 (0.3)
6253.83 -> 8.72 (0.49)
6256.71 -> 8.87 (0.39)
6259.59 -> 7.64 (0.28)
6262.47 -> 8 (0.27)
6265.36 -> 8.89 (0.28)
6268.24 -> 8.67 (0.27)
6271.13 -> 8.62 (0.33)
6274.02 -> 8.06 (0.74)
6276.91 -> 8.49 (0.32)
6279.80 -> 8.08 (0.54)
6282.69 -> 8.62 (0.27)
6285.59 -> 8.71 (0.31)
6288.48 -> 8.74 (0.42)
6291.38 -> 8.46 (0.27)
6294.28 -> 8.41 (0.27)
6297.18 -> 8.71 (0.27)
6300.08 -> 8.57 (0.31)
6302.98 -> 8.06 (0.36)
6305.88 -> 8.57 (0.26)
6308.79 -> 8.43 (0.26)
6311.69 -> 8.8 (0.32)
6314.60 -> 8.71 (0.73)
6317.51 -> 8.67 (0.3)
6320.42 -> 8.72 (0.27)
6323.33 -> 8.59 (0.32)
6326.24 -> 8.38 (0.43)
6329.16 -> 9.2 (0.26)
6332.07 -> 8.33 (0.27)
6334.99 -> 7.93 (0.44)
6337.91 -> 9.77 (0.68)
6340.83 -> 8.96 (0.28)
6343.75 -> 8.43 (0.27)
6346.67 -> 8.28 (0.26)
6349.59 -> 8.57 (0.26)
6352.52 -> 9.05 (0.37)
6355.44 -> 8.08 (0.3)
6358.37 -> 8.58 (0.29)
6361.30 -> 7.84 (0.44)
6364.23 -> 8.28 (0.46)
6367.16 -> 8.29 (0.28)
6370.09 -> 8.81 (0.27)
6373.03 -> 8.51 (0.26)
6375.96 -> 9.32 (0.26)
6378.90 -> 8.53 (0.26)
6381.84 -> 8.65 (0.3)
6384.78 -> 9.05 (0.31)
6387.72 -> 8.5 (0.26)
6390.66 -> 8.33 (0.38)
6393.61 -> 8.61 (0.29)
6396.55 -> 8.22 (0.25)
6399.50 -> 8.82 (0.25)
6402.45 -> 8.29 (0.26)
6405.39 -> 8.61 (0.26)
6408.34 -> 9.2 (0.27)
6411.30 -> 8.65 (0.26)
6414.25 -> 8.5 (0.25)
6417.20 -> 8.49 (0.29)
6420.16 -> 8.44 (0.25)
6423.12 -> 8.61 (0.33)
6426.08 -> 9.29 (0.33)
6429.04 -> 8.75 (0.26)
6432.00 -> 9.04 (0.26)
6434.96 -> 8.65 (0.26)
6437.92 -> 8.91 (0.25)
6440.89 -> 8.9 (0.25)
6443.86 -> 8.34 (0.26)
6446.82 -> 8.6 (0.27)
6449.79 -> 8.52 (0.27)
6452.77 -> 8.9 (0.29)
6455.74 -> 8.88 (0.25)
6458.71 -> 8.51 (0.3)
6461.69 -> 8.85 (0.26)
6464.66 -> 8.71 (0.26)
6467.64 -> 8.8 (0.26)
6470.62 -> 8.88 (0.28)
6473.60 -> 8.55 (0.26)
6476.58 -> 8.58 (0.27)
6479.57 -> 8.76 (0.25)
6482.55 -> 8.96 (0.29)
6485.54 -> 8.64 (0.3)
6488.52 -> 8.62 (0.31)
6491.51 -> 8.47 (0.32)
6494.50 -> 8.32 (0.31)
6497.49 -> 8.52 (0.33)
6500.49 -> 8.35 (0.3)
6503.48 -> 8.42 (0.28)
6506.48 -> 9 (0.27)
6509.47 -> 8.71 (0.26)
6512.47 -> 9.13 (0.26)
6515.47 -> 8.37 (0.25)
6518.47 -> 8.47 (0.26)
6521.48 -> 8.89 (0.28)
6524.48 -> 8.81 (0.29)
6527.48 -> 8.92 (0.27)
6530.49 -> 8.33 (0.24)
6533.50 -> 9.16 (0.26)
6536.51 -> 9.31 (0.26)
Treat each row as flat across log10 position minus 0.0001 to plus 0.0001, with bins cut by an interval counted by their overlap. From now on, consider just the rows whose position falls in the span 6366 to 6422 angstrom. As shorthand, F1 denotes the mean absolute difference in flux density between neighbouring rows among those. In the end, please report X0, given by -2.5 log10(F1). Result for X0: 1.0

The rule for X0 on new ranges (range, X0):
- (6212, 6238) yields 1.2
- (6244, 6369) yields 0.9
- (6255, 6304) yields 1.0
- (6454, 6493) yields 1.8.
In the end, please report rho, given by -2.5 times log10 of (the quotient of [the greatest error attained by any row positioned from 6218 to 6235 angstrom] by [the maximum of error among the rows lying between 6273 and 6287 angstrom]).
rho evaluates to 0.0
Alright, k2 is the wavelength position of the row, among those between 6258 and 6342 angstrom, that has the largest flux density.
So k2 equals 6337.91 angstrom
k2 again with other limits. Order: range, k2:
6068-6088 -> 6069.40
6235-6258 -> 6256.71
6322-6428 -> 6337.91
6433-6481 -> 6437.92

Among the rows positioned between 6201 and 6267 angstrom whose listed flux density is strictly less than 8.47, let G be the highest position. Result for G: 6262.47 angstrom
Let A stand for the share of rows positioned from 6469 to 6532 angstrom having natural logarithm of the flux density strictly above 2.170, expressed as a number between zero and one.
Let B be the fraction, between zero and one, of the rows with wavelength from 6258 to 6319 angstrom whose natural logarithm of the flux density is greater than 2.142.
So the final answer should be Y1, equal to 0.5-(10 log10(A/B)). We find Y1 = 2.3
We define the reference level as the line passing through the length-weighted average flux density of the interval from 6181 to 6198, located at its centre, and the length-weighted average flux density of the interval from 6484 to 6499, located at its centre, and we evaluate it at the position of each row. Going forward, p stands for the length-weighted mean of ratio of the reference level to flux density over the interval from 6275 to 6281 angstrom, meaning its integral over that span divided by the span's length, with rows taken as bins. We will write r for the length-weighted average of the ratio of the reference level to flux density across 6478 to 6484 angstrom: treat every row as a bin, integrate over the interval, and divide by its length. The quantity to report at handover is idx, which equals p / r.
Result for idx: 1.079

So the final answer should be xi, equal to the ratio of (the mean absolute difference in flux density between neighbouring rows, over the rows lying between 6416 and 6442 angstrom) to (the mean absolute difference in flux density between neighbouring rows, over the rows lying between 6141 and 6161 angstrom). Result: 0.6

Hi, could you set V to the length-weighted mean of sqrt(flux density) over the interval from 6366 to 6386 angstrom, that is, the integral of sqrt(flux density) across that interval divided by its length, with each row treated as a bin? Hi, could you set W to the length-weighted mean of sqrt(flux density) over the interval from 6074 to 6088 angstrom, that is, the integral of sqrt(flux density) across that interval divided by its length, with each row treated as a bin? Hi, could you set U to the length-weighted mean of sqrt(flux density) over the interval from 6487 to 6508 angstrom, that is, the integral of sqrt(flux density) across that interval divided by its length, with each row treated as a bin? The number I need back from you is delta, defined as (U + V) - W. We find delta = 2.89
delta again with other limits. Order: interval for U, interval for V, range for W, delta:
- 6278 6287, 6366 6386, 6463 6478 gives 2.91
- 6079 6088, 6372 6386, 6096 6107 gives 2.94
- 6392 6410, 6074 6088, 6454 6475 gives 2.96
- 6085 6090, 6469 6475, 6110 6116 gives 2.94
